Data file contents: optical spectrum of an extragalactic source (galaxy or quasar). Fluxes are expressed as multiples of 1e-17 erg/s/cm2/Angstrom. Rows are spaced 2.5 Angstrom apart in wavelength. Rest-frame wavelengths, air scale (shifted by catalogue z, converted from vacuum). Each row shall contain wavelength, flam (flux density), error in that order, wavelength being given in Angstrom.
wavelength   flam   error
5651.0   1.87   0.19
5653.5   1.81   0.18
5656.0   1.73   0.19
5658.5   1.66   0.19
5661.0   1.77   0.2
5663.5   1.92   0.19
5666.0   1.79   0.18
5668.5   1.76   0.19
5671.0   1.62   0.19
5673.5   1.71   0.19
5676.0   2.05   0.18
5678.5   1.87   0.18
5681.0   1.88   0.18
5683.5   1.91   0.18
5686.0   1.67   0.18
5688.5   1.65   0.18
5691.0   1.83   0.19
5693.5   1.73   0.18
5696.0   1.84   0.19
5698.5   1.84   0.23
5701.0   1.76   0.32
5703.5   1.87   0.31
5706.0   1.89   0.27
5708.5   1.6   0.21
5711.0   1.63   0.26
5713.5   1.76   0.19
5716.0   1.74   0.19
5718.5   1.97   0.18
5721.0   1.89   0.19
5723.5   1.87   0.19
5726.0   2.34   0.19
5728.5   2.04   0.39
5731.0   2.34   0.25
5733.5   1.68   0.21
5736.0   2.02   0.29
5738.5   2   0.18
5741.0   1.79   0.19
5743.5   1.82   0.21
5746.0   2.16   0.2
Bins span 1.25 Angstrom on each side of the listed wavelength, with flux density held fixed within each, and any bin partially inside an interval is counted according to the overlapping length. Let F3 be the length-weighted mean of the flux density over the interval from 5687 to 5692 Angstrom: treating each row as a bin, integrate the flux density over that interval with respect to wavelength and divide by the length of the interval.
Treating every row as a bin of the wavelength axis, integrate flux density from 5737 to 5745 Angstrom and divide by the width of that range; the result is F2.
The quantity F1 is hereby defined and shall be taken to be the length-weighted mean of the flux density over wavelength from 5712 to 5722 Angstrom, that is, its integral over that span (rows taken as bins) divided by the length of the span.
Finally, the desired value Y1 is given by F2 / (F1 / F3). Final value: 1.78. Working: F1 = 1.83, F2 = 1.88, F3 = 1.73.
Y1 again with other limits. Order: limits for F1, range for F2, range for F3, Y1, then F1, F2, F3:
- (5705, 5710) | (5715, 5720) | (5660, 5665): 1.99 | 1.73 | 1.86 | 1.85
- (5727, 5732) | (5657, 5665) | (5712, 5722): 1.49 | 2.19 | 1.78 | 1.83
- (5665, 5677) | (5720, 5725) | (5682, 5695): 1.88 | 1.78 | 1.90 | 1.76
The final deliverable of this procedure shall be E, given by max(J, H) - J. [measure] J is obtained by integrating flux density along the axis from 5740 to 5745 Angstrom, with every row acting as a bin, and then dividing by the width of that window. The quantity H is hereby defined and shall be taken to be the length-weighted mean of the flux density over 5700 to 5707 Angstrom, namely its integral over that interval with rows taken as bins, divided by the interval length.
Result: 0.02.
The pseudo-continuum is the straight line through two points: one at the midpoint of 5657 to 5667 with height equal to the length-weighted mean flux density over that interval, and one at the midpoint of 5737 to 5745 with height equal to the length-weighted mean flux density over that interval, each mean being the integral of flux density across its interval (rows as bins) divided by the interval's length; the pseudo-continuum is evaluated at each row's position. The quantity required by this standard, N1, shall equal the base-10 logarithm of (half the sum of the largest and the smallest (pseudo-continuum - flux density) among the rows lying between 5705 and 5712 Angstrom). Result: -1.02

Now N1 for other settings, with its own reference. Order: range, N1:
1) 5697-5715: -1.02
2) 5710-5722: -1.30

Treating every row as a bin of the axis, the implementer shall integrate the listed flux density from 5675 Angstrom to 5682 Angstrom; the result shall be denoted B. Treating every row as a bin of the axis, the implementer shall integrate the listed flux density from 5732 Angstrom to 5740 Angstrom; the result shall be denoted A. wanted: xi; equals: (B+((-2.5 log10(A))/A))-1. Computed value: 12.3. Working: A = 15.3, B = 13.5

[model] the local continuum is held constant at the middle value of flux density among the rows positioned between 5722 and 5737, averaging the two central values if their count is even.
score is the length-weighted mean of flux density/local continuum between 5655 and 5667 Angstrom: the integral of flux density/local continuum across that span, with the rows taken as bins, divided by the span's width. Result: 0.87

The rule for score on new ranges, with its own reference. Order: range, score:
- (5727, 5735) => 1.00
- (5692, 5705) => 0.89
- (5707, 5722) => 0.87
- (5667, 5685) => 0.90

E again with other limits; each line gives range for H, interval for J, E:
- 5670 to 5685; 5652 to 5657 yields 0.06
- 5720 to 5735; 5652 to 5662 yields 0.28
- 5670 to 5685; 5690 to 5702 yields 0.04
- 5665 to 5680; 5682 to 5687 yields 0.00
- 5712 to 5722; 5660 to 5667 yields 0.00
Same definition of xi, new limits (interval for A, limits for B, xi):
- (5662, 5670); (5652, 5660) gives 12.7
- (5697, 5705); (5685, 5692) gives 10.8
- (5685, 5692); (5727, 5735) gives 15.0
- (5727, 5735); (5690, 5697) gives 11.4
